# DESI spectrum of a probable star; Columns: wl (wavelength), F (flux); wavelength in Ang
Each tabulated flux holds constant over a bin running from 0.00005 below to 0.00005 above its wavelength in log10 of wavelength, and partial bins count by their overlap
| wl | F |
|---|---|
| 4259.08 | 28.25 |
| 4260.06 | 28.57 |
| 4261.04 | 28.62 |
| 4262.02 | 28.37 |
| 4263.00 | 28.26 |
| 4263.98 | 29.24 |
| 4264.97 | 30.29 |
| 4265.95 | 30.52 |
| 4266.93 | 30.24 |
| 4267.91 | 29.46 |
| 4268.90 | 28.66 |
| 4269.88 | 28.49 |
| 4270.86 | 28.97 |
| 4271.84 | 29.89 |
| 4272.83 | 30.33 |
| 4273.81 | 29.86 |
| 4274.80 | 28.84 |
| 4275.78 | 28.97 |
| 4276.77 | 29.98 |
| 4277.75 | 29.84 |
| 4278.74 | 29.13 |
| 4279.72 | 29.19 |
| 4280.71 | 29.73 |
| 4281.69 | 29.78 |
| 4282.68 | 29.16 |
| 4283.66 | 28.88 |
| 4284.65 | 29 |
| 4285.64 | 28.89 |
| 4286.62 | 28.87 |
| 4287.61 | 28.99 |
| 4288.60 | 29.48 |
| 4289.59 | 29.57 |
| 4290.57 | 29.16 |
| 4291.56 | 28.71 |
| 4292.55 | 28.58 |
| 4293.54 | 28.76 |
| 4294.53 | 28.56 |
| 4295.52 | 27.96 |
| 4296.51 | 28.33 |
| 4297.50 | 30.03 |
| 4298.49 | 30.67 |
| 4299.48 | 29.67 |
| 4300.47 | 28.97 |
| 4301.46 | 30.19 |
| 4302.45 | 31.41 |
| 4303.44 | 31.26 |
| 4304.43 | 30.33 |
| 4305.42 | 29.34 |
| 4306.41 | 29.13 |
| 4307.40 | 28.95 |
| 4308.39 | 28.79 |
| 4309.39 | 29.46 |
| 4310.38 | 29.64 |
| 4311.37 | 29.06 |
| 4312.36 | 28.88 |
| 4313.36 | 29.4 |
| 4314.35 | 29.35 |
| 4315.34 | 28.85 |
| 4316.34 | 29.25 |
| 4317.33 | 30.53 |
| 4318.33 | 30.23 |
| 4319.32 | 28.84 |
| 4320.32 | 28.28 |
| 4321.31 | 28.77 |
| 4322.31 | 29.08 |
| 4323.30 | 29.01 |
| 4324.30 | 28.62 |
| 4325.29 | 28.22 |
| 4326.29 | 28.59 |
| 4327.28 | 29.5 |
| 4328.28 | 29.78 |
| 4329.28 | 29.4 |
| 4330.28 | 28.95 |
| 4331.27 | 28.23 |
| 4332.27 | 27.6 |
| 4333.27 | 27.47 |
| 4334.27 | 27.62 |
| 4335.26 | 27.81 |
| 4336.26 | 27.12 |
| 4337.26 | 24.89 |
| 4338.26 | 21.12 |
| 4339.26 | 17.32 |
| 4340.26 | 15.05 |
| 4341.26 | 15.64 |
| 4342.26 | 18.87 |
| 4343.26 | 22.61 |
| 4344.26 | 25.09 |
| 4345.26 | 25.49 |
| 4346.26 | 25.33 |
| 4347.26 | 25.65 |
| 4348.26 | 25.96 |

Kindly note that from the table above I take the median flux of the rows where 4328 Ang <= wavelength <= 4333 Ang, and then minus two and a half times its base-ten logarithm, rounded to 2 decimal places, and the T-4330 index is -3.65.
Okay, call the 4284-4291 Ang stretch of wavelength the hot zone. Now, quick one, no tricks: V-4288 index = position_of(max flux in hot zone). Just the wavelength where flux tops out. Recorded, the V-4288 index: 4289.59 Ang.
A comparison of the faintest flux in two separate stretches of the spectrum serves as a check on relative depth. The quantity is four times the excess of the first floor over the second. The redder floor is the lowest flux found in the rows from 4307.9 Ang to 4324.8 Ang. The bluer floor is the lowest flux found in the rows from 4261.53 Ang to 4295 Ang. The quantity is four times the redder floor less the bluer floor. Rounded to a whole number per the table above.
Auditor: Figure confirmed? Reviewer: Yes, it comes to 0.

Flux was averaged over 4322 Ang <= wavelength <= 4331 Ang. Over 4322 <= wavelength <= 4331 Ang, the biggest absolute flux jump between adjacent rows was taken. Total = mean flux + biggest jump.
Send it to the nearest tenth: 29.9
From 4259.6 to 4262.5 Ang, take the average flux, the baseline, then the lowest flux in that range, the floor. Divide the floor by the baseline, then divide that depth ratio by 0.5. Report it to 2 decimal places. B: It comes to 1.99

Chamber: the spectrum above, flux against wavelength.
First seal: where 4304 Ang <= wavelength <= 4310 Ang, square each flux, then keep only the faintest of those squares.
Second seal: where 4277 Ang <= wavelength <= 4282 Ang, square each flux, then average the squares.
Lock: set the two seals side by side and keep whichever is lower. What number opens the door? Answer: 829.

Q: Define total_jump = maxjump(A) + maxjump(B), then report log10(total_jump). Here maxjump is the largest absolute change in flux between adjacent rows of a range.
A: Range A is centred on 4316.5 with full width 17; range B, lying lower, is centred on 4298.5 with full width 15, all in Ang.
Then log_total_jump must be 0.49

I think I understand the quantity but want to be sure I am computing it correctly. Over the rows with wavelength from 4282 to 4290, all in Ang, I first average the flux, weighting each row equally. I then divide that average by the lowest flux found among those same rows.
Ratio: 1.008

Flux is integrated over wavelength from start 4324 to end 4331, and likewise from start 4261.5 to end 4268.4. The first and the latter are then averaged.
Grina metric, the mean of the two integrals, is 203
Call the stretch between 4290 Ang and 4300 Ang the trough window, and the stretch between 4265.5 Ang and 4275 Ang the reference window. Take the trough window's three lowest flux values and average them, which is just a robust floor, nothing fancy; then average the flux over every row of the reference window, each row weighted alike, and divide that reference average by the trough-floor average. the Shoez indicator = 1.04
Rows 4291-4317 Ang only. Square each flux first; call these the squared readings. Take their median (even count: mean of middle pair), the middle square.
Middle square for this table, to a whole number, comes 852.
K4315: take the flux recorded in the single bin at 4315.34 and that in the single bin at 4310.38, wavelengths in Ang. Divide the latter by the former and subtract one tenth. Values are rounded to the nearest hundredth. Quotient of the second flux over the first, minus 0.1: 0.93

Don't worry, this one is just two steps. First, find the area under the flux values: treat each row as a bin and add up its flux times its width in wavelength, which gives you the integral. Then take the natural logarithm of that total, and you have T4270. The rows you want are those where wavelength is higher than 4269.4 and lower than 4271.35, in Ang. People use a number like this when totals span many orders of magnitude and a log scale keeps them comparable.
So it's 4.03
